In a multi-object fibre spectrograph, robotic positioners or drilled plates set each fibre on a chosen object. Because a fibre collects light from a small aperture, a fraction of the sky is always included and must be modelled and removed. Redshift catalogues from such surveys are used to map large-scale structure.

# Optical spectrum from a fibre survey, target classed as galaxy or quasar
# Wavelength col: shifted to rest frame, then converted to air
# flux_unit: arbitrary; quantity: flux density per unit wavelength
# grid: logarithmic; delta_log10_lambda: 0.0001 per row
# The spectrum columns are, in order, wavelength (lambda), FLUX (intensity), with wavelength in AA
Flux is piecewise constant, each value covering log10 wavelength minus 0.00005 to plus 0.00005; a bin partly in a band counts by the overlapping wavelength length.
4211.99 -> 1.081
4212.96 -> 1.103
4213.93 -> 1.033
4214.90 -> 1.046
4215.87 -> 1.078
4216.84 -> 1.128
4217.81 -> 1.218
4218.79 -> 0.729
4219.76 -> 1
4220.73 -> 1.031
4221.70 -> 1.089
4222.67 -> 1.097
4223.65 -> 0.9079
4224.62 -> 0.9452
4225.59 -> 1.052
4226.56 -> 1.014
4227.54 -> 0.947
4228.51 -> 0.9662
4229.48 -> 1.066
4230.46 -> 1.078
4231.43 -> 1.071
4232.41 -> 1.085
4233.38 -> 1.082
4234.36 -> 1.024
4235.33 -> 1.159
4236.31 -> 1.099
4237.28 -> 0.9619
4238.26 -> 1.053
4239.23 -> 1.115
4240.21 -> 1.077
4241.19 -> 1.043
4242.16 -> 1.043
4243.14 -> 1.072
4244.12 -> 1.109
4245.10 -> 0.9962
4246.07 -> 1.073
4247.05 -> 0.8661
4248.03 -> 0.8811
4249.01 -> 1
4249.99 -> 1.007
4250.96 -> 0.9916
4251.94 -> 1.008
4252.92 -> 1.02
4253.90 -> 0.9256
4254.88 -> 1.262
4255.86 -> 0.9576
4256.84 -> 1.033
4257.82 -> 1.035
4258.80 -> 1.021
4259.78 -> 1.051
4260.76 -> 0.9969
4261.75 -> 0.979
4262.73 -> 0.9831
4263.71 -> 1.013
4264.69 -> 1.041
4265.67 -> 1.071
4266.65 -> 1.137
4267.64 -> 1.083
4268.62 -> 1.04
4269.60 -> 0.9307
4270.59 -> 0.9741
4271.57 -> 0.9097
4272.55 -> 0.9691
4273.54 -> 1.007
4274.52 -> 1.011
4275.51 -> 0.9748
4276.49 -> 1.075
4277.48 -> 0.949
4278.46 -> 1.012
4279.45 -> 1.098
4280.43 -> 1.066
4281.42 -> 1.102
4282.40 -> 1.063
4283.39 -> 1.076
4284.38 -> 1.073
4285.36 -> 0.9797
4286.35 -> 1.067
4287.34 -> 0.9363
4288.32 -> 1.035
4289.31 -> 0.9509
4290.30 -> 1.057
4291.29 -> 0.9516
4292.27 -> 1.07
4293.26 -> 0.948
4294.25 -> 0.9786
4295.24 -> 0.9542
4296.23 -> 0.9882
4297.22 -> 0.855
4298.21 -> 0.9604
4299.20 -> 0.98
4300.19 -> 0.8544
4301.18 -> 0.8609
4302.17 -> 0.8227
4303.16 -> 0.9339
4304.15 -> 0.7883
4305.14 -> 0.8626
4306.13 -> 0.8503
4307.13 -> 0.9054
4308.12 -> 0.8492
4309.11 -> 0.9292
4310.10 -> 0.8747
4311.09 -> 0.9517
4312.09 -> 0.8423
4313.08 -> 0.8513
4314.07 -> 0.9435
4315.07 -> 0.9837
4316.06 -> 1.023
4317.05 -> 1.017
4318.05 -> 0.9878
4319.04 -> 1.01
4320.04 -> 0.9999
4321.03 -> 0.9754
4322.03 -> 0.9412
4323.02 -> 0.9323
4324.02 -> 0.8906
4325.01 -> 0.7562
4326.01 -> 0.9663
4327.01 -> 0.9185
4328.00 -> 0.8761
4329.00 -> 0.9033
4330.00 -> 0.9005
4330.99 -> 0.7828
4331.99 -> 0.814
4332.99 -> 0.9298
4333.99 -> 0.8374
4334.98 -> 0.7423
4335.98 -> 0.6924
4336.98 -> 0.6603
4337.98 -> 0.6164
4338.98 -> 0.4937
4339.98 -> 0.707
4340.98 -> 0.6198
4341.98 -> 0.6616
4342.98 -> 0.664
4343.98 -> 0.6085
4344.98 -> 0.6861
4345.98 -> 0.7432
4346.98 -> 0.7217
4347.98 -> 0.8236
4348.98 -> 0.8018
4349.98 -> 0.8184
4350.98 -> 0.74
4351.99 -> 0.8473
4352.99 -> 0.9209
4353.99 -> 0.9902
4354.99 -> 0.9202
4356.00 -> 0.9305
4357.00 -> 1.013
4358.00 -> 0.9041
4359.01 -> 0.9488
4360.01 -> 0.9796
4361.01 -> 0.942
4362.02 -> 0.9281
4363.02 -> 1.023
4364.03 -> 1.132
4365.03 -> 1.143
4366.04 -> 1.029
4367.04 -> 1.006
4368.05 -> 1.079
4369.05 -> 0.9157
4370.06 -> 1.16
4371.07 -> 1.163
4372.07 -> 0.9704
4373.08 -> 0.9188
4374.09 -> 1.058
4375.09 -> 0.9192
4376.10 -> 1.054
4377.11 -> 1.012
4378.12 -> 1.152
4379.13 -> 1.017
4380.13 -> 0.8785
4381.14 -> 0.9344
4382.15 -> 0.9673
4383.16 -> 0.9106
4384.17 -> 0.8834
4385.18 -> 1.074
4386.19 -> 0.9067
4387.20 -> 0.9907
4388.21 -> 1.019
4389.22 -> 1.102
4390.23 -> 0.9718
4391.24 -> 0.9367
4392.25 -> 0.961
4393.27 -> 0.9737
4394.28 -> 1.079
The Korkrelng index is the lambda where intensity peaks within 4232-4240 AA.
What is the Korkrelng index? 4235.33 AA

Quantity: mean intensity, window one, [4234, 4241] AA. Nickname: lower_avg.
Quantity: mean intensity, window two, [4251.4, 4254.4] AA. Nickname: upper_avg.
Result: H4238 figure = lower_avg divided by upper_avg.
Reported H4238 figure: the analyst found 1.09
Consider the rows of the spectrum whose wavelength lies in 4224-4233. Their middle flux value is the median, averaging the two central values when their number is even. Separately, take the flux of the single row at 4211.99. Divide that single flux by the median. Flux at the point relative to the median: 1.03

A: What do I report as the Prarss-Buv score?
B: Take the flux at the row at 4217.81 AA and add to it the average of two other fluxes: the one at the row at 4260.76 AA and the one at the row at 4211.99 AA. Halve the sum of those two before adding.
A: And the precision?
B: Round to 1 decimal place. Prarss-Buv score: 2.3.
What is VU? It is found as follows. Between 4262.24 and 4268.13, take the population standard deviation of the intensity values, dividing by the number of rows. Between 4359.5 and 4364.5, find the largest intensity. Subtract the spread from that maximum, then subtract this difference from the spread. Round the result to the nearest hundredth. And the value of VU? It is -1.03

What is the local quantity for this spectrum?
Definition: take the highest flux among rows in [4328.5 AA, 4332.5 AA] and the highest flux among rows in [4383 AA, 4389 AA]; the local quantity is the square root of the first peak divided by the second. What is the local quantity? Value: 0.917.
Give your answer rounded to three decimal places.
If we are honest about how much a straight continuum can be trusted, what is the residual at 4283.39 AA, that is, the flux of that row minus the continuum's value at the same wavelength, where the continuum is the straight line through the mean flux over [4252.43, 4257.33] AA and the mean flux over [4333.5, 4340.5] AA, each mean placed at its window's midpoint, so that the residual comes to 0.162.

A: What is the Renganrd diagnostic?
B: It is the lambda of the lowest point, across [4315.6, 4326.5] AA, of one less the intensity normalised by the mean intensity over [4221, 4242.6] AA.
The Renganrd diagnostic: 4316.06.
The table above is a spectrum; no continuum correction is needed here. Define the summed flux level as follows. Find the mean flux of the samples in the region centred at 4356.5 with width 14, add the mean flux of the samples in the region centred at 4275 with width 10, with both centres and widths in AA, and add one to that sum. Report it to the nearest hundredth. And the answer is 2.92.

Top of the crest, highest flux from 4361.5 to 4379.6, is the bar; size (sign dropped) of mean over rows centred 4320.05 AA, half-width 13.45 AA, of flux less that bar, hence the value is 0.25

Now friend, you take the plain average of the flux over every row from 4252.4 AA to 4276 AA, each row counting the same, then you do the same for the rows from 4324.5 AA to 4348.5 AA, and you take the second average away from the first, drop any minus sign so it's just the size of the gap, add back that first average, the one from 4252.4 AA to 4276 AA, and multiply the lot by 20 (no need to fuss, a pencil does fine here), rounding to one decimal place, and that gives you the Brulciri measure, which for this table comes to 25.6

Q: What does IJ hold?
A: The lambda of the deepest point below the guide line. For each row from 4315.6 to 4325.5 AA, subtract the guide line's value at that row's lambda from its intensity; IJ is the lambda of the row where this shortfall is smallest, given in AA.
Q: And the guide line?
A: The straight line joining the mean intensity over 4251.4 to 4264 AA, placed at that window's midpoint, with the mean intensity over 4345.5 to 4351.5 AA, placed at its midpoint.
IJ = 4325.01 AA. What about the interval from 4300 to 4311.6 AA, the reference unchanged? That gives 4304.15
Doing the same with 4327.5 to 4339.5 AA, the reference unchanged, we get 4338.98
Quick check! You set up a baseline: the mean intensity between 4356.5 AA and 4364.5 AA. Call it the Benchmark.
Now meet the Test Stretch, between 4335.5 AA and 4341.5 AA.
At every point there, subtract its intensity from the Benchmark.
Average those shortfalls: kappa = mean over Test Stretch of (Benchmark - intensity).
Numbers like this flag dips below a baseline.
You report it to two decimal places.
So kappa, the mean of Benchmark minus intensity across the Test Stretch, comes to 0.35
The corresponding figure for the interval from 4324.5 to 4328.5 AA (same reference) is 0.10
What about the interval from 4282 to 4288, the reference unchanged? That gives -0.05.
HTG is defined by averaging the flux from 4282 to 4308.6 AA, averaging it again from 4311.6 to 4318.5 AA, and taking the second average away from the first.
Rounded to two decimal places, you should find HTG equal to 0.00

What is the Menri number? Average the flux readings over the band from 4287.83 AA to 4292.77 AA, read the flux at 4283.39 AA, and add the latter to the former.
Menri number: 2.09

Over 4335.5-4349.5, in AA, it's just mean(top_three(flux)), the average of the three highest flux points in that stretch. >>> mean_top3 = 0.79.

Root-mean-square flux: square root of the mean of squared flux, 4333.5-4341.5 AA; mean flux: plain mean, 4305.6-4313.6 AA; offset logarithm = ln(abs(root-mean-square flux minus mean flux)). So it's -2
